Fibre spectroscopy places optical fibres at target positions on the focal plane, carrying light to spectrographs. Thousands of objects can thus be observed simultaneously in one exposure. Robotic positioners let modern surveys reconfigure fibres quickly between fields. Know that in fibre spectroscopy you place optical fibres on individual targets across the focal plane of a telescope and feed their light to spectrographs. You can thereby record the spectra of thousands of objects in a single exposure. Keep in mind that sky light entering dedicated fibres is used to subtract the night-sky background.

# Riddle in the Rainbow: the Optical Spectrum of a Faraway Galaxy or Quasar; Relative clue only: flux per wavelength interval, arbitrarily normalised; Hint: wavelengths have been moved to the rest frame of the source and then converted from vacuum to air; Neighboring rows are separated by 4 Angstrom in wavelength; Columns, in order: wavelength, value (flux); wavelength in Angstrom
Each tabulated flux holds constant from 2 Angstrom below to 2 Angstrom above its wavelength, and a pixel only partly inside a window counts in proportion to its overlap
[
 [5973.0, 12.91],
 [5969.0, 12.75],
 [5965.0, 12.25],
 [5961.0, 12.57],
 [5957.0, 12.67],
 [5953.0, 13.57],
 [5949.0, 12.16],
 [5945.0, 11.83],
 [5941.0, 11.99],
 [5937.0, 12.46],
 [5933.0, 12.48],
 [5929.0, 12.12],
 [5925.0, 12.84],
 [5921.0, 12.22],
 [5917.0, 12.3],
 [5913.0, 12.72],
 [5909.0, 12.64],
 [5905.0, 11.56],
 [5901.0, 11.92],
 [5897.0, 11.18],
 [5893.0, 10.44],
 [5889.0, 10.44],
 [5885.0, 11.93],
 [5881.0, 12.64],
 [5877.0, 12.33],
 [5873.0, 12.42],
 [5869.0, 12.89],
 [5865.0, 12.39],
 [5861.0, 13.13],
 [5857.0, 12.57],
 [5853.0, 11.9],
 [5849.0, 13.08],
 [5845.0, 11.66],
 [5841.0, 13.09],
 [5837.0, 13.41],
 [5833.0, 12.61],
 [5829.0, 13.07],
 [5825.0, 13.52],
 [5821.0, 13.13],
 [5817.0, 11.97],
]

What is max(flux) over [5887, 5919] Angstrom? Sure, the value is 12.72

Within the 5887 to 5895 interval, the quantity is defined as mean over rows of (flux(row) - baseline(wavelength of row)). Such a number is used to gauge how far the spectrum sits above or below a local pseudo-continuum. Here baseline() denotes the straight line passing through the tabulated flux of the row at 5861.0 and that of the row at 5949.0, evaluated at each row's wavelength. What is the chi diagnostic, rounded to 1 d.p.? -2.4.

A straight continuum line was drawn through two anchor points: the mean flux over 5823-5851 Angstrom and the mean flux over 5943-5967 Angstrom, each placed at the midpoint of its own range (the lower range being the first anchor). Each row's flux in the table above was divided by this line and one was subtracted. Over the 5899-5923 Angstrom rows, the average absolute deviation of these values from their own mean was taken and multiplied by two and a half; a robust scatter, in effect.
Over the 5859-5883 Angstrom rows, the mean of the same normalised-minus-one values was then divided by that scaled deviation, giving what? -0.2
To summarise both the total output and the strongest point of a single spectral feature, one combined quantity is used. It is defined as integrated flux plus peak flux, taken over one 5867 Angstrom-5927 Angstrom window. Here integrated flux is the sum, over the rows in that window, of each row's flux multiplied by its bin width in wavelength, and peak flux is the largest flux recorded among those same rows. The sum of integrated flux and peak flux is 735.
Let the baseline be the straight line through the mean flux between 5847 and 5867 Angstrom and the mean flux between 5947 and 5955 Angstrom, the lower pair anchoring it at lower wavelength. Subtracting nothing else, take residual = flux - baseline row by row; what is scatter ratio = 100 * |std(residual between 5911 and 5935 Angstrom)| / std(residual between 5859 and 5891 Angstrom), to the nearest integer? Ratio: 34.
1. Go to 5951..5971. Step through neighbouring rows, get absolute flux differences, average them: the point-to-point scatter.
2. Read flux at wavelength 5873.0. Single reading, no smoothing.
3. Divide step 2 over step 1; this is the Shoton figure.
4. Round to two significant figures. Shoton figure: 27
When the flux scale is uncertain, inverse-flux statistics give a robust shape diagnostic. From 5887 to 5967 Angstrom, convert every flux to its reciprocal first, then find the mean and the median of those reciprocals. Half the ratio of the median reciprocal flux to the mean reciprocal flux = 0.493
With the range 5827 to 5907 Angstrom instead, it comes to 0.491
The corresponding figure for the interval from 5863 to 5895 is 0.480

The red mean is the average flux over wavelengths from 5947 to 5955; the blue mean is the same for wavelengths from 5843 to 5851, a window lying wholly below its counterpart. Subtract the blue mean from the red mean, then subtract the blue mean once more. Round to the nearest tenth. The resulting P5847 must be -11.9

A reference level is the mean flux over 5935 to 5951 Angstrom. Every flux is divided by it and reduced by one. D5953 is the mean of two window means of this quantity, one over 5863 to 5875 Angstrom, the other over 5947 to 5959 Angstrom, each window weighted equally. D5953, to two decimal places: 0.05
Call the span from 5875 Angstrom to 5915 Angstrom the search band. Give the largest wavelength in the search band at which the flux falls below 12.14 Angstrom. 5905.0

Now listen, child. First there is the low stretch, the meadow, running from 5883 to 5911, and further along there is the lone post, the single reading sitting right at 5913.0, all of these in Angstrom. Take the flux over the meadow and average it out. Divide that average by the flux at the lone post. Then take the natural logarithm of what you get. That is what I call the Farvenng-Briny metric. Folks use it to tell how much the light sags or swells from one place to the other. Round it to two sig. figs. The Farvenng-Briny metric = -0.11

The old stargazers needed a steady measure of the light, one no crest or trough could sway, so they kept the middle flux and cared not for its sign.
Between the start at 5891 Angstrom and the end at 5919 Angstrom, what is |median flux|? 11.92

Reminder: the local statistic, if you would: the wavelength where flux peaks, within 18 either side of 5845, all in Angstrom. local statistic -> 5837.0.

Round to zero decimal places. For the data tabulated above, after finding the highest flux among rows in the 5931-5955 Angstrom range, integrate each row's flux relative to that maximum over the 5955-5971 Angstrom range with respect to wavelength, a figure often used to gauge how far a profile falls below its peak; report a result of -16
